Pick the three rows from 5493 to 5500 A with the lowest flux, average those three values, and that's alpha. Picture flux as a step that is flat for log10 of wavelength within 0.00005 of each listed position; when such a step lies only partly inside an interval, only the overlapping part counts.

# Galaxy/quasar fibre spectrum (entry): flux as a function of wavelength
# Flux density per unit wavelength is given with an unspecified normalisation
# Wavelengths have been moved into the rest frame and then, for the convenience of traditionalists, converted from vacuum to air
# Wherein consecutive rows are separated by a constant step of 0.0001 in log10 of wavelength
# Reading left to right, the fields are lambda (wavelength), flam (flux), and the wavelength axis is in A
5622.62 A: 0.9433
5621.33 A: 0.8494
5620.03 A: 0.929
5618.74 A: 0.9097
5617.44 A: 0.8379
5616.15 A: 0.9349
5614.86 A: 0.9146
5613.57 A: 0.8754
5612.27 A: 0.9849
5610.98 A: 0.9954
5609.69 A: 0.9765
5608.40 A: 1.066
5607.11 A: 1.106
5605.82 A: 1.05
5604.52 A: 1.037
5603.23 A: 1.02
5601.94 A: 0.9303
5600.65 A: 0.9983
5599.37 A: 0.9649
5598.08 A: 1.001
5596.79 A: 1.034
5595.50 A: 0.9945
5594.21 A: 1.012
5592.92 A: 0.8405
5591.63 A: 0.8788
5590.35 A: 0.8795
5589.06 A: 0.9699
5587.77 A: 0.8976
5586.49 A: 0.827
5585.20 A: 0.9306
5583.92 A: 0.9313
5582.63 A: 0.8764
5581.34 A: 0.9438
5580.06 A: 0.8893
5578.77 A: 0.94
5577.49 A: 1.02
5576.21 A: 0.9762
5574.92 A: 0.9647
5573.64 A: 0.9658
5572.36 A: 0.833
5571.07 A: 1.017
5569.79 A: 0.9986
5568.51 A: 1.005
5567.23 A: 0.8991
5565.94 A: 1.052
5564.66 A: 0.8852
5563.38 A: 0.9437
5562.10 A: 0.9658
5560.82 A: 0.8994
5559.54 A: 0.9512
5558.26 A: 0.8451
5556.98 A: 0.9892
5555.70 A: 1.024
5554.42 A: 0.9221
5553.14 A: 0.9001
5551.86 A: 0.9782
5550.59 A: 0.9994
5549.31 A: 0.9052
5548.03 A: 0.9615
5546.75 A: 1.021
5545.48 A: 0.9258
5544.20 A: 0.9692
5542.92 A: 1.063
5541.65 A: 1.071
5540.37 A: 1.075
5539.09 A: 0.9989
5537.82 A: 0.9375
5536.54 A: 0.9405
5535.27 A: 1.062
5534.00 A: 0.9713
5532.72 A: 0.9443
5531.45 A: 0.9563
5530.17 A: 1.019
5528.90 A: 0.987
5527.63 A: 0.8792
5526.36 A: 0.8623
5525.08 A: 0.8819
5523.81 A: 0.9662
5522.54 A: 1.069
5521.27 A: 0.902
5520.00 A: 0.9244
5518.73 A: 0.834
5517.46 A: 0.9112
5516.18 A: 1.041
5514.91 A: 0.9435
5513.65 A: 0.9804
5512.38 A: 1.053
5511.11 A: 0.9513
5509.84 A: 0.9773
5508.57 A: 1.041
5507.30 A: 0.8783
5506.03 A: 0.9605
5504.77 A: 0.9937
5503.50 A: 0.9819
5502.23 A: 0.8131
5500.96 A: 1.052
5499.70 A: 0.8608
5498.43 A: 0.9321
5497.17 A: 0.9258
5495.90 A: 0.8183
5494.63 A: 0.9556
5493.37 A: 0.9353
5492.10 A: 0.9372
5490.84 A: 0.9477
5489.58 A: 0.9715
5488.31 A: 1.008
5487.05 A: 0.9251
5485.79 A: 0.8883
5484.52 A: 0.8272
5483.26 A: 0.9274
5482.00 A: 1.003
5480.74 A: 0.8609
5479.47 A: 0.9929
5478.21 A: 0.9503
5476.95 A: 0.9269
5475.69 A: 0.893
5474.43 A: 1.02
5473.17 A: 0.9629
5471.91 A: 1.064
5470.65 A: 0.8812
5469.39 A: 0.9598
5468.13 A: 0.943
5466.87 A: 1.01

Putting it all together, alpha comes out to 0.87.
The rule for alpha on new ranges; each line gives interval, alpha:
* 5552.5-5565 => 0.88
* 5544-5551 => 0.93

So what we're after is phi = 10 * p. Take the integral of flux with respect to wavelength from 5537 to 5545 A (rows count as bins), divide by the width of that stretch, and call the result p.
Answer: 10.1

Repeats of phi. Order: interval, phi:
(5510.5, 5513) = 10.0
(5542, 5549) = 9.9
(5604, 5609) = 10.6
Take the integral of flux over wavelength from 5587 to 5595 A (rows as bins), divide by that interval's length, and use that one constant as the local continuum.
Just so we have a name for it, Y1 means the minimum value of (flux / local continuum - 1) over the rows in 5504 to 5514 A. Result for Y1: -0.038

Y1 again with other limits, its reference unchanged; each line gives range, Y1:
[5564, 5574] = -0.088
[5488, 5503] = -0.110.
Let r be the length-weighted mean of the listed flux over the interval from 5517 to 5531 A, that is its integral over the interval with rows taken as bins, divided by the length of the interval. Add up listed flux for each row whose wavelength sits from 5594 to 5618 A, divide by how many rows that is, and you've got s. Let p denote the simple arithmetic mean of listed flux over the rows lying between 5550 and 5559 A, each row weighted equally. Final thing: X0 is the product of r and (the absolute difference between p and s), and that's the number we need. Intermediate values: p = 0.951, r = 0.931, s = 0.986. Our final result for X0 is 0.032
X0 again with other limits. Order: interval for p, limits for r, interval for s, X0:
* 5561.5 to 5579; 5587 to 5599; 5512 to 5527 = 0.014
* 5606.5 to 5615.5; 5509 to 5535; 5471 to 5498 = 0.046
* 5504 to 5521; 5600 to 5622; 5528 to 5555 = 0.020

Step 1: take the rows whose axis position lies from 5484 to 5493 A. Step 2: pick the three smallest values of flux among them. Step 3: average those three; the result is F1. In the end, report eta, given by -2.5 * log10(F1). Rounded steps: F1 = 0.88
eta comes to 0.14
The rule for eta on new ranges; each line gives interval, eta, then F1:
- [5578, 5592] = 0.16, 0.86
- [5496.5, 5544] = 0.19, 0.84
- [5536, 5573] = 0.17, 0.85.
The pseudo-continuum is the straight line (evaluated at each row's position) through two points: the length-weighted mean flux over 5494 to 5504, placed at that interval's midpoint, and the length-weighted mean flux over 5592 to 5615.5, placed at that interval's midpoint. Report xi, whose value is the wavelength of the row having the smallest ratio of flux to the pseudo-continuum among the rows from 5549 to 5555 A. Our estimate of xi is 5553.14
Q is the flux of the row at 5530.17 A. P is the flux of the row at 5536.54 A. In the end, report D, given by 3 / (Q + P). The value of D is 1.53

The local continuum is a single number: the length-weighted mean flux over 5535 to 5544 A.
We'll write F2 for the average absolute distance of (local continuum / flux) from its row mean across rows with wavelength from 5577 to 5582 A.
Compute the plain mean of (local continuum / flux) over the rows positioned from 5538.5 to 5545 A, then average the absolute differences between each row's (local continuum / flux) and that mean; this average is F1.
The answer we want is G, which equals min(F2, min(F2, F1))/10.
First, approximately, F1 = 0.040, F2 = 0.039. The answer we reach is 0.0039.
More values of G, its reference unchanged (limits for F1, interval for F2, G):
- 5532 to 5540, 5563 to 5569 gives 0.0038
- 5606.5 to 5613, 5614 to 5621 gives 0.0035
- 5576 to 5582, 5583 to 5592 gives 0.0039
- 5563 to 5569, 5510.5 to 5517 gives 0.0043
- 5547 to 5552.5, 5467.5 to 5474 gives 0.0032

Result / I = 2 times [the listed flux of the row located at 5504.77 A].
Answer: 1.99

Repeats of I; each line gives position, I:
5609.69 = 1.95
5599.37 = 1.93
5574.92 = 1.93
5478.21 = 1.90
